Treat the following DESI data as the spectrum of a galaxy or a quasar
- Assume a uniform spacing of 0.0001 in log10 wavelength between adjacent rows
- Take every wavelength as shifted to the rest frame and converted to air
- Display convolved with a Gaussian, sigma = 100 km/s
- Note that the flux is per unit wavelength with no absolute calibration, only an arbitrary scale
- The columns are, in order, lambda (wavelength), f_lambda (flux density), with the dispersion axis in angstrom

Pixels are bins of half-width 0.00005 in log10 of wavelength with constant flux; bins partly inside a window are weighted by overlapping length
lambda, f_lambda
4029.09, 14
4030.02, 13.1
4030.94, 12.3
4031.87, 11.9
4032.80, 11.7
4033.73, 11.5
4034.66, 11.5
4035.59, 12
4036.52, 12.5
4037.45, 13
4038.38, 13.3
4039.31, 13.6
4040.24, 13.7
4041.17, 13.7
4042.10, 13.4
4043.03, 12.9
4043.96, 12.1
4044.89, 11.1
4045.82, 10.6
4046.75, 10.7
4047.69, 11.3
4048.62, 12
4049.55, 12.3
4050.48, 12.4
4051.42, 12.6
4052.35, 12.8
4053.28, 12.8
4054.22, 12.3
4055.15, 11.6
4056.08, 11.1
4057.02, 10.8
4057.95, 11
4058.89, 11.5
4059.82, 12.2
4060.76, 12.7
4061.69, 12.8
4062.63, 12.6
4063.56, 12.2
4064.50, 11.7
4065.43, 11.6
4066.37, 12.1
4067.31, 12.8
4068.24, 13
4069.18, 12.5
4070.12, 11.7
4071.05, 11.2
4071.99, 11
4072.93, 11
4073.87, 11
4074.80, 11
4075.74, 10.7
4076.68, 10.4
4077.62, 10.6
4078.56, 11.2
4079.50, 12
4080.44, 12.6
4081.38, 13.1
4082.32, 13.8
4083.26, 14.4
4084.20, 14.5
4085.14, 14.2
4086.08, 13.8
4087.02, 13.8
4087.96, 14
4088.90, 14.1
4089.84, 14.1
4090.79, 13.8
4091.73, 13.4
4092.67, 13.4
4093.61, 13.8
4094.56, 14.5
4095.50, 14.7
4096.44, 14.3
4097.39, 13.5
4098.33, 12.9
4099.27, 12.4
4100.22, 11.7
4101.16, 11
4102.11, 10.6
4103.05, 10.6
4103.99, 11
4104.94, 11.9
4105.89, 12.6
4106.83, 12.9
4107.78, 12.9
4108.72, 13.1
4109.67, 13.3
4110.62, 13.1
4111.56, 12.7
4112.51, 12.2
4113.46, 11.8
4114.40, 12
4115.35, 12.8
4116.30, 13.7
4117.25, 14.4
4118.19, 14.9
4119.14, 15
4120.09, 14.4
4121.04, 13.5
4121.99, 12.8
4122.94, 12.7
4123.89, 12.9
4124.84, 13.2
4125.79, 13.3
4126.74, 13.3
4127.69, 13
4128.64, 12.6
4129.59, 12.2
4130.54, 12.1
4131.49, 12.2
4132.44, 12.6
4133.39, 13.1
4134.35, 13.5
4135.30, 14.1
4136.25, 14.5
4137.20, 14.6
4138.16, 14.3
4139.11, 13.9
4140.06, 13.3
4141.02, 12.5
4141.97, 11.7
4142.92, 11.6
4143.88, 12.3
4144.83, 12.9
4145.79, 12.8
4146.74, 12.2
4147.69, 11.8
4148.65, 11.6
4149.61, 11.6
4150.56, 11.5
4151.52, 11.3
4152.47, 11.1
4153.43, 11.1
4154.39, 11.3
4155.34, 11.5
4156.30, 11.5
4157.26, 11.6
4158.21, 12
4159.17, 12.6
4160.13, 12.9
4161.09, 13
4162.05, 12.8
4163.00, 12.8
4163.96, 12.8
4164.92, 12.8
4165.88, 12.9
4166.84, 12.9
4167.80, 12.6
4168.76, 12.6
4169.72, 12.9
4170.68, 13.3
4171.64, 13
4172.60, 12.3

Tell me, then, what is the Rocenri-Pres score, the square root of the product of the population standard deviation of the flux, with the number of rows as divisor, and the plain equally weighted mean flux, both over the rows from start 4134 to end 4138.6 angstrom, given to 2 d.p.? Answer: 2.35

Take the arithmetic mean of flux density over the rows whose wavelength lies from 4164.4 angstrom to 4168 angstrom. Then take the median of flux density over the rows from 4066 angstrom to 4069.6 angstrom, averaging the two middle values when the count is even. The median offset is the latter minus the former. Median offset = -0.2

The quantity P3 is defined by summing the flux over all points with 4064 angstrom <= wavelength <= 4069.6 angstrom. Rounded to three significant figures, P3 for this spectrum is 73.7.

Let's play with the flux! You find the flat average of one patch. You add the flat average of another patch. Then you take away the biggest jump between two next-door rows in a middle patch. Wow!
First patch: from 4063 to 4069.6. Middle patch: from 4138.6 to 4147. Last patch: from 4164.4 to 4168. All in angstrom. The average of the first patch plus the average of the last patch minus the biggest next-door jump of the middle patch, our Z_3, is 24.3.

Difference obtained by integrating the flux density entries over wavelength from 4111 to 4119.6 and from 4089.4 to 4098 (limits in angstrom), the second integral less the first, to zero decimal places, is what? 5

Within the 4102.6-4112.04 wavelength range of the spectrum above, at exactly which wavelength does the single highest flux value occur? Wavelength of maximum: 4109.67 angstrom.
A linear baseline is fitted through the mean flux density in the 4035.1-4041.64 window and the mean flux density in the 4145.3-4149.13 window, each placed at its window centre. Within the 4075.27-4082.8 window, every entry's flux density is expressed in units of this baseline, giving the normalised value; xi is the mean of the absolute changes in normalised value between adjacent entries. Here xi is 0.042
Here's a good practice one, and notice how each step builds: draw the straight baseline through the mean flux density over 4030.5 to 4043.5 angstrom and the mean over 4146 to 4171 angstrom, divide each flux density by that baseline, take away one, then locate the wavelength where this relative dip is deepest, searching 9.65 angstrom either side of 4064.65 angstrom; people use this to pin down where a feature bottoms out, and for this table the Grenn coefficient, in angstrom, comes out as 4057.02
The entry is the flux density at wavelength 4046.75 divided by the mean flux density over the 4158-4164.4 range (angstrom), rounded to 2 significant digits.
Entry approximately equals 0.84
